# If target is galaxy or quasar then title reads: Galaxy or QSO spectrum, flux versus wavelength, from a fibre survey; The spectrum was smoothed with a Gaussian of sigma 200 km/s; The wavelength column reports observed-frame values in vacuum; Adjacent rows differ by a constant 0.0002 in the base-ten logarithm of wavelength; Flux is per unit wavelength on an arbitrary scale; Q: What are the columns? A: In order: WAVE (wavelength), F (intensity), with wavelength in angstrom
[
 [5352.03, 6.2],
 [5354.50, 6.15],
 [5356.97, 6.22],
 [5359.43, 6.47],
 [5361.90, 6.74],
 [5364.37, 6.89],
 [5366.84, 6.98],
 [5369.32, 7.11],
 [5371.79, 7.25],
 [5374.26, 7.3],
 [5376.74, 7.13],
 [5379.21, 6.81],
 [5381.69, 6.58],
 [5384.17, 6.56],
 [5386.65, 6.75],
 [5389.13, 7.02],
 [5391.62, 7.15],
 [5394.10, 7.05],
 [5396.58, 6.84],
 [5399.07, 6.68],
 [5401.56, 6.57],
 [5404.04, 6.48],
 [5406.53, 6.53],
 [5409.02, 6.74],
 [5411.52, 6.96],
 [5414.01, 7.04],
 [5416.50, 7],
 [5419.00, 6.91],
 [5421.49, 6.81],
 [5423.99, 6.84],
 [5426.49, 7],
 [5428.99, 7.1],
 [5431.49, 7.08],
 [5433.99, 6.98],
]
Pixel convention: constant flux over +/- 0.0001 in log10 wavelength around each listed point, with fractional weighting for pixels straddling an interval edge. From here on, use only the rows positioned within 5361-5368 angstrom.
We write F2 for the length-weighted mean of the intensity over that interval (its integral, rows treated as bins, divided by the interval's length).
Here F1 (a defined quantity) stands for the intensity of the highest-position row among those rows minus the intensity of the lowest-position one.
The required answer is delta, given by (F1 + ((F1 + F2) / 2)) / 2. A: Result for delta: 1.9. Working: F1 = 0.24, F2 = 6.88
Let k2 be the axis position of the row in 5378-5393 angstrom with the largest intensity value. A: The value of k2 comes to 5391.62 angstrom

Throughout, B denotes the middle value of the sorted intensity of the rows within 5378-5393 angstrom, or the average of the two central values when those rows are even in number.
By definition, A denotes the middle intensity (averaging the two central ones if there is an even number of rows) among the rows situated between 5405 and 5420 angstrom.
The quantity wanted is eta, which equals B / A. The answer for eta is 0.98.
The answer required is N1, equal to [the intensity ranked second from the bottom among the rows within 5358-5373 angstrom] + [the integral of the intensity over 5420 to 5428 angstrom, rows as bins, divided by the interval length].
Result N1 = 13.6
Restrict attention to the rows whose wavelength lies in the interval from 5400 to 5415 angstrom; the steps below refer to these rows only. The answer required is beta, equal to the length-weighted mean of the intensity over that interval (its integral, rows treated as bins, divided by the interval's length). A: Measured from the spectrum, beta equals 6.71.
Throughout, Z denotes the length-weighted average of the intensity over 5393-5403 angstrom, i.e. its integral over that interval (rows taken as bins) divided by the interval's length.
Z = 6.78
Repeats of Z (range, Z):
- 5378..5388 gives 6.68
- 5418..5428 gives 6.90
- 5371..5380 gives 7.14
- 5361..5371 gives 6.95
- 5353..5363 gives 6.38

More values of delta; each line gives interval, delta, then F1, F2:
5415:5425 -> 1.6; -0.16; 6.90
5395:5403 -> 1.5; -0.27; 6.71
